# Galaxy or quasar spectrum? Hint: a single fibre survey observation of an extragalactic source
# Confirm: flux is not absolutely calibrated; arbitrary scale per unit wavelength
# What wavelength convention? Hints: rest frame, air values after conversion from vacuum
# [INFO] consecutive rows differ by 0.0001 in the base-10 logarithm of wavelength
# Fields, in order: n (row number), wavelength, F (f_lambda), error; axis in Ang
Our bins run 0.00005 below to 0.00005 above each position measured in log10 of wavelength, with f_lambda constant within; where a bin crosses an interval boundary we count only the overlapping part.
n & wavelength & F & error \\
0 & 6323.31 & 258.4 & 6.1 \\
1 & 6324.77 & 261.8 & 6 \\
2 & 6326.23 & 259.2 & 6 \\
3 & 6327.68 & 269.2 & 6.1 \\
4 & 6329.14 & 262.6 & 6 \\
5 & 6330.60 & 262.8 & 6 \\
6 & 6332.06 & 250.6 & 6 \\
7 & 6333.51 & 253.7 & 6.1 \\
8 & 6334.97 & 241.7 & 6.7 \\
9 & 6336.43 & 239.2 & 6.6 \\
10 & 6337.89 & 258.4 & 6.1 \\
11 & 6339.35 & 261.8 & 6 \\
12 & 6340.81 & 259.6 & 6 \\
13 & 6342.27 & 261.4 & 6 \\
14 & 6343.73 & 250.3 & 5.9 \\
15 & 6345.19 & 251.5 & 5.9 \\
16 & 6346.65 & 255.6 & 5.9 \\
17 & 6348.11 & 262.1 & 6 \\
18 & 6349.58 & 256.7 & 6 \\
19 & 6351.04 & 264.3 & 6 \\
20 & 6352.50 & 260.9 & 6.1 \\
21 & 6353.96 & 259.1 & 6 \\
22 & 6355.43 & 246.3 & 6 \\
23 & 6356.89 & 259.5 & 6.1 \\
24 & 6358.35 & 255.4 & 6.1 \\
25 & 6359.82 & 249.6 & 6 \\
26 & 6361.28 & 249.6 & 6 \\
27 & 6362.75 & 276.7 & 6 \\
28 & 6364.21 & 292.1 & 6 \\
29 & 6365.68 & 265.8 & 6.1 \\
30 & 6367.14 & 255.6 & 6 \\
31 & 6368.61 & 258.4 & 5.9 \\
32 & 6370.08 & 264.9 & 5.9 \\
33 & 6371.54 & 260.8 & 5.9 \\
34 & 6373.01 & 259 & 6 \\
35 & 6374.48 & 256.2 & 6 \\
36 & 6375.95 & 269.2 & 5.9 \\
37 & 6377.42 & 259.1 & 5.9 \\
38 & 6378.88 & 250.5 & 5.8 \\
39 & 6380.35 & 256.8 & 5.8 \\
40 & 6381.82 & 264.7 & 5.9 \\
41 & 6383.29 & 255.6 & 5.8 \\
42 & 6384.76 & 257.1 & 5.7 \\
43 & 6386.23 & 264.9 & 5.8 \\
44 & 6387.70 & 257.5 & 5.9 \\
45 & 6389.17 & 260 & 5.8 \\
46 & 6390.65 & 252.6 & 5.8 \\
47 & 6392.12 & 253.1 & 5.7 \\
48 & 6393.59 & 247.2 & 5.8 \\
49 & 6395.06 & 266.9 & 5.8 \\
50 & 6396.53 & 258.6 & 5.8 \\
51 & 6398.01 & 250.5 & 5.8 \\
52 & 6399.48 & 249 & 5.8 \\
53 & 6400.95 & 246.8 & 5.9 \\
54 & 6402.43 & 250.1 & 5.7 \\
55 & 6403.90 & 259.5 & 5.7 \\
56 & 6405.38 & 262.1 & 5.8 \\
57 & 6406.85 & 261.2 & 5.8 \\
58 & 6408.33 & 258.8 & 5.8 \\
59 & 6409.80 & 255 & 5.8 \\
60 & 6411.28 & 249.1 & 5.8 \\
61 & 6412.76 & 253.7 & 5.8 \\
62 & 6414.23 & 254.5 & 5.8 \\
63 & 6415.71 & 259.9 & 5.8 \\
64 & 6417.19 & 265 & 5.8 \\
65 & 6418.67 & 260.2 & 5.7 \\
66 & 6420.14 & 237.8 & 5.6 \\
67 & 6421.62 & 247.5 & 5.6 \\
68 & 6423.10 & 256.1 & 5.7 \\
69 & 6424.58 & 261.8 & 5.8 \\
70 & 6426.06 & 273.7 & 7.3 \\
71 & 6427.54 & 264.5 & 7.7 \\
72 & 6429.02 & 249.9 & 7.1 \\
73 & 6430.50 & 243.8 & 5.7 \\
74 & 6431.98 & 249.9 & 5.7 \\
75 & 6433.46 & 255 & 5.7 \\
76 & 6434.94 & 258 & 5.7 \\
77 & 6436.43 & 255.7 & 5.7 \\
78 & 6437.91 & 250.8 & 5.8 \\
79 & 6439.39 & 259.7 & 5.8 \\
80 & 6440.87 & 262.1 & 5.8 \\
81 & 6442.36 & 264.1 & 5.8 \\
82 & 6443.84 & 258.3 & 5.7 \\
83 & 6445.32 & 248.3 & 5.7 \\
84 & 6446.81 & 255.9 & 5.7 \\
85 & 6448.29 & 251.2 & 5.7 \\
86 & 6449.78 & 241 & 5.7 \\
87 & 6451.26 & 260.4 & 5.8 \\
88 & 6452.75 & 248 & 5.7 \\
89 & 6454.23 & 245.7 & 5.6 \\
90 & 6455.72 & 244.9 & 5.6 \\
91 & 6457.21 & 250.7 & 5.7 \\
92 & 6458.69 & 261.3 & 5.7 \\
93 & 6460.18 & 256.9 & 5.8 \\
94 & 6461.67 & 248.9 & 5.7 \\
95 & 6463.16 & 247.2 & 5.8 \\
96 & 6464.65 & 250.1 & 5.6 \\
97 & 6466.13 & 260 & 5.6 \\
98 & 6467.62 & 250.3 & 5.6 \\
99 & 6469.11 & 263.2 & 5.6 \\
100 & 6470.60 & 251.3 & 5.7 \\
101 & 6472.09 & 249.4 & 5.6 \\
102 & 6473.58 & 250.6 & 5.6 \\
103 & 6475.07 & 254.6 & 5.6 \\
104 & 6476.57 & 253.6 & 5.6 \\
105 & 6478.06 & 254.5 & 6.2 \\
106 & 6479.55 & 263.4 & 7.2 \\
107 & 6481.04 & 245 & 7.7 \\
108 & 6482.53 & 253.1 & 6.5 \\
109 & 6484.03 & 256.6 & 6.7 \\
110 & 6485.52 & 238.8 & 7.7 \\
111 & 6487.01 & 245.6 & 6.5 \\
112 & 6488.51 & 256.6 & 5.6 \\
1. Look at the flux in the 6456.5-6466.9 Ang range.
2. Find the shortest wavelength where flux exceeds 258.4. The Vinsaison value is 6458.69 Ang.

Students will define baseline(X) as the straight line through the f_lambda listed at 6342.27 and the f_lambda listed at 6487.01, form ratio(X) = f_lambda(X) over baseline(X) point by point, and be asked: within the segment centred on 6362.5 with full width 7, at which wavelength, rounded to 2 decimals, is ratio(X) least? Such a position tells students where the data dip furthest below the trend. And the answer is 6359.82 Ang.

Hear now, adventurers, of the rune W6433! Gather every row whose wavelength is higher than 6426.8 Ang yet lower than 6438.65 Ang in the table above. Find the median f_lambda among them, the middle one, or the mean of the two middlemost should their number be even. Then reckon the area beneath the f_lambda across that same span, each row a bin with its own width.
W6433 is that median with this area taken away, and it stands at -2750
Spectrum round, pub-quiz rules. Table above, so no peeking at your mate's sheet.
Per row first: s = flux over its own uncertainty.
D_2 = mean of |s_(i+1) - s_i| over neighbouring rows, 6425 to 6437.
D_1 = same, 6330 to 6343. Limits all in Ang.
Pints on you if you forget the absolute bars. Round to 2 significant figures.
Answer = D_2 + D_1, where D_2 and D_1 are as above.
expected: 4.1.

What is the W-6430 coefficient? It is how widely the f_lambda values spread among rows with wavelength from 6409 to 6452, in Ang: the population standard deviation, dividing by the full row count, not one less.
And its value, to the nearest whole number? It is 8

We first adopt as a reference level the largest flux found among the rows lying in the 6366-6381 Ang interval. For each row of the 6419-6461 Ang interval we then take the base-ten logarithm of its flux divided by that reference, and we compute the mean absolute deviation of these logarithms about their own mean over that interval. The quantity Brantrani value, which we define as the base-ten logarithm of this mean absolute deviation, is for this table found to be -1.94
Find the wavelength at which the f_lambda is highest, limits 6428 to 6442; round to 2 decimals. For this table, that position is 6440.87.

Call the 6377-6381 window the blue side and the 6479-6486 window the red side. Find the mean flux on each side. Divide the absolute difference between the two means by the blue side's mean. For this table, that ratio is 0.016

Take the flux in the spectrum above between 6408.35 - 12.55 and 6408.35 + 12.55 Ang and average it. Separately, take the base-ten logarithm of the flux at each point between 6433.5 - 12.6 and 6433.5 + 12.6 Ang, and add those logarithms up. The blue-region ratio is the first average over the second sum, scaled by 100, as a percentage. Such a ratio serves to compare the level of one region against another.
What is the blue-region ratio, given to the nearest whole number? 622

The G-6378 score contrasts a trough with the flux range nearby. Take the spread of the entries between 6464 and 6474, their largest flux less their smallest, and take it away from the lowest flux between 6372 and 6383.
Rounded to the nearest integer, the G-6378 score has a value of 237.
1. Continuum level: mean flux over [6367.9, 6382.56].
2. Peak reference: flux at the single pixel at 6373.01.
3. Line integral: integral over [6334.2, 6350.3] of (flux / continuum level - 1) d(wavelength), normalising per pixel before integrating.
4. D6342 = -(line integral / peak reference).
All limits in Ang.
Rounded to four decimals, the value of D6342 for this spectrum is 0.0013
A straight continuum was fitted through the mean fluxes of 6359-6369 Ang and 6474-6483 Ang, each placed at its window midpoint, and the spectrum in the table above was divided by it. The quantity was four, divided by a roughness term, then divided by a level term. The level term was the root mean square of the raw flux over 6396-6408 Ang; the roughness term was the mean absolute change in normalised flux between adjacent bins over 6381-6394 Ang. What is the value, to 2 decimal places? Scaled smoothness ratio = 0.78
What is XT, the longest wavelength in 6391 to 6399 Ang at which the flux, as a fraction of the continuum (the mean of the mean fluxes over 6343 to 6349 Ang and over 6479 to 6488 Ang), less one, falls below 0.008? 6398.01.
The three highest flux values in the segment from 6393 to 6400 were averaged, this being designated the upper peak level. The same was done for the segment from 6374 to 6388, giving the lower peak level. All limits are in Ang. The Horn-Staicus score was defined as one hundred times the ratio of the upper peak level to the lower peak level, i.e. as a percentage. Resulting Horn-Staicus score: 97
